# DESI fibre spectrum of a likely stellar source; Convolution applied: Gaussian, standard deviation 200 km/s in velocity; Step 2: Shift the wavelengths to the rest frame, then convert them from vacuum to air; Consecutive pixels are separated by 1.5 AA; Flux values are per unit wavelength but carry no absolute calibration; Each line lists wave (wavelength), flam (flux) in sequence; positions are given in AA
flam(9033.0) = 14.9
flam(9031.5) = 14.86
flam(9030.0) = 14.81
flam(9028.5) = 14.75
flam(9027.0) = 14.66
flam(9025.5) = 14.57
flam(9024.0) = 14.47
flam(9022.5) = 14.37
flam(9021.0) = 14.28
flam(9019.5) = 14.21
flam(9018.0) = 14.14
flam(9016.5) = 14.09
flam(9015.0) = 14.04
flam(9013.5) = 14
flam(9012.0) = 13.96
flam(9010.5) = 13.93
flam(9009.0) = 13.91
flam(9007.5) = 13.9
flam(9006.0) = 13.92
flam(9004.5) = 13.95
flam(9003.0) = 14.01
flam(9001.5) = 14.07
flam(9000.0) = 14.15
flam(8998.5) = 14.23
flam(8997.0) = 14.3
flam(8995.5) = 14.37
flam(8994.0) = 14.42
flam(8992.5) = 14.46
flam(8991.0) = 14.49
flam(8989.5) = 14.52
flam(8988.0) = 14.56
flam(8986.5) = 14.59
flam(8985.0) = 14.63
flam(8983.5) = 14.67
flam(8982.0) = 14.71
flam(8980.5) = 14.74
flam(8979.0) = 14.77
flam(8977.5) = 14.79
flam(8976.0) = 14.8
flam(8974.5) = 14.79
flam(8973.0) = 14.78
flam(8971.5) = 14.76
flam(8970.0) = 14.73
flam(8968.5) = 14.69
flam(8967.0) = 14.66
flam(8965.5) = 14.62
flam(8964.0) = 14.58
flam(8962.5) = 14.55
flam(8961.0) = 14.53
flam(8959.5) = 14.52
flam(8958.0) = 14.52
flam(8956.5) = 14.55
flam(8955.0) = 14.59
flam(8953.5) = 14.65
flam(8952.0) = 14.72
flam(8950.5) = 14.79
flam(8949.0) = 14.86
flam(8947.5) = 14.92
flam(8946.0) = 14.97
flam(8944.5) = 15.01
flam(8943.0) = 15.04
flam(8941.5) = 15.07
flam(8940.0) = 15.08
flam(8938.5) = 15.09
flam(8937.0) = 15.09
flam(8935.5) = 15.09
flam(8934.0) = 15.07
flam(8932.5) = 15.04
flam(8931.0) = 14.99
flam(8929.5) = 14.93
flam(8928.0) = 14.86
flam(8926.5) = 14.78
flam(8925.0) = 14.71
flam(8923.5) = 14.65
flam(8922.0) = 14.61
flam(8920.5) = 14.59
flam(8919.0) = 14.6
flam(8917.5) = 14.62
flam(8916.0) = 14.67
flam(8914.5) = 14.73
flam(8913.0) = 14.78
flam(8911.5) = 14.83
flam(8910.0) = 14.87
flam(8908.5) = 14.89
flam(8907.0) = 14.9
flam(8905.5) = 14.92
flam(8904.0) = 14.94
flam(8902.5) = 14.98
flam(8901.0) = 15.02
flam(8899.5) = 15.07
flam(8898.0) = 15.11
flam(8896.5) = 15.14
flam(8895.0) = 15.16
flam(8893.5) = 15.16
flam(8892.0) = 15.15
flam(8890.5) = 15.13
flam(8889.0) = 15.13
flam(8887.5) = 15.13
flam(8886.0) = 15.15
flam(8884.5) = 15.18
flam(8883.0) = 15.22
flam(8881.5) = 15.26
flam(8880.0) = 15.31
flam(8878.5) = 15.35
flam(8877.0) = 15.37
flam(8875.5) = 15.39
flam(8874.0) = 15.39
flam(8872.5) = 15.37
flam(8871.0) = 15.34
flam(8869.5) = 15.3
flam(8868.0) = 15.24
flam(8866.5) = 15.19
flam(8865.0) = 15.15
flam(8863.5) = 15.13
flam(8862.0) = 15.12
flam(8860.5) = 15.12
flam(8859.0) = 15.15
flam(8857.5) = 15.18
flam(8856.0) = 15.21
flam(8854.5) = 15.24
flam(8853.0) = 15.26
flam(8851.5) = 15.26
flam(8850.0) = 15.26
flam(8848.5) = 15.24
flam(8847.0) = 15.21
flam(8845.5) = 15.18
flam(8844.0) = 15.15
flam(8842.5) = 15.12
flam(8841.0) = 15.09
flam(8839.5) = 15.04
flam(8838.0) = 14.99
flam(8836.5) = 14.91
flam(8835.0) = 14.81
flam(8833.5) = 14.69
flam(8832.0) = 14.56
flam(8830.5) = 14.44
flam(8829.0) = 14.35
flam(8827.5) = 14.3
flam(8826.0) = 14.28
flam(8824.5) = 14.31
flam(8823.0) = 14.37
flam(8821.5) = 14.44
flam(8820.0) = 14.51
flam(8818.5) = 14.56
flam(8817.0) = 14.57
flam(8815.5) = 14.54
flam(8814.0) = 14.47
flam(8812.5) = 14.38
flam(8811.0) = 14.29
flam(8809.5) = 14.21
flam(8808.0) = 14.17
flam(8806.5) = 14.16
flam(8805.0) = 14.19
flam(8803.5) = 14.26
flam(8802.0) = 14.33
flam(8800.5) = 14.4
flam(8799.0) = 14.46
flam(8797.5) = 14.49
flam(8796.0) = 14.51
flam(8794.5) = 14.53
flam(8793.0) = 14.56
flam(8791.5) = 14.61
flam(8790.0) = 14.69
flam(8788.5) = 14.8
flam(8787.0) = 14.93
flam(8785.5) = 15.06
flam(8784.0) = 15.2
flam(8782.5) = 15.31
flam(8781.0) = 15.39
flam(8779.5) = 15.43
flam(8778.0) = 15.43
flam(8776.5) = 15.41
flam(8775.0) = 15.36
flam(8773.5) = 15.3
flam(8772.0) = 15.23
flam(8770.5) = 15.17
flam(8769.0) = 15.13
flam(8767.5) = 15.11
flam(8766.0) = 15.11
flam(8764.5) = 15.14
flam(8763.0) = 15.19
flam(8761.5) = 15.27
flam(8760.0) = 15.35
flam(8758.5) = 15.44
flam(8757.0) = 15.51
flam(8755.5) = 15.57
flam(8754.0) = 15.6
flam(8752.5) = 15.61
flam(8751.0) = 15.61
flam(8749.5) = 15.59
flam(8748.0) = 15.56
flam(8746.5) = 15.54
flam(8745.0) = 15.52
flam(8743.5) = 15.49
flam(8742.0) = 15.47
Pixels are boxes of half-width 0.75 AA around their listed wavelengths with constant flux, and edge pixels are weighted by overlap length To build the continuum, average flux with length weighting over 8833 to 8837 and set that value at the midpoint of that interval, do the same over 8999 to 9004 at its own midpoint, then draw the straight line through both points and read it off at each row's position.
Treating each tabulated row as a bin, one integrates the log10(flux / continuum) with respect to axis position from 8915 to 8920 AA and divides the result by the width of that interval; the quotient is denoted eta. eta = 0.006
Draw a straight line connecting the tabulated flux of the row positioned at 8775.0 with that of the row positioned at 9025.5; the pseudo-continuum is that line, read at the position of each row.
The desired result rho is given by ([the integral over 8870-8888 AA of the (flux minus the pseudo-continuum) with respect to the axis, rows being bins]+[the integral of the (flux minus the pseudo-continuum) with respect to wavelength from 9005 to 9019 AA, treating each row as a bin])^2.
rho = 16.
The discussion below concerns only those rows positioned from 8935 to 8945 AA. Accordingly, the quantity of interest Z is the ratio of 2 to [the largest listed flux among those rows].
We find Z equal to 0.133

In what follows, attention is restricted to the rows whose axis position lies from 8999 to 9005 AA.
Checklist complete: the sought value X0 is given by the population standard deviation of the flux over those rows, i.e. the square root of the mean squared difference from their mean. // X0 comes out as 0.07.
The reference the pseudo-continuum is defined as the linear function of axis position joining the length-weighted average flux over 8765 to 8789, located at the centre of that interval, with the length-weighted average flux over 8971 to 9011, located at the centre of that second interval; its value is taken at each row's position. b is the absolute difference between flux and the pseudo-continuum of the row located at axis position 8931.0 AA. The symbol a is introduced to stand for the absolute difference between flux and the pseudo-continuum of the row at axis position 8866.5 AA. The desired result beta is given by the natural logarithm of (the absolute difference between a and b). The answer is -3.2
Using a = 0.3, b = 0.35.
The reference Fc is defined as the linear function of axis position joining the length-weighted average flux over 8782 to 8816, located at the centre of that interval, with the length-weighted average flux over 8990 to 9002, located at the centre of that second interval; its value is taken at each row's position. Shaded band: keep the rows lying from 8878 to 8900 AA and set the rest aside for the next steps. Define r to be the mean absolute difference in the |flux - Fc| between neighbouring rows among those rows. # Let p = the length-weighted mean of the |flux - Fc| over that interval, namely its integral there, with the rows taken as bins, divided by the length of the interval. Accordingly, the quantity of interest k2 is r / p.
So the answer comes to 0.03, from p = 0.74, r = 0.024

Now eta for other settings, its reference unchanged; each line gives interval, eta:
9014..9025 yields 0.007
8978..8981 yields 0.018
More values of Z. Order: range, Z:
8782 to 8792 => 0.131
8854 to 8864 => 0.131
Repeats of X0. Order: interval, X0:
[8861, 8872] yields 0.08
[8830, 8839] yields 0.19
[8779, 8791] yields 0.26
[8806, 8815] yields 0.11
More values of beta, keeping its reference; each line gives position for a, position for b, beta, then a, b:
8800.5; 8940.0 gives -1.4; 0.7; 0.47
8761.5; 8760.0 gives -2.7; 0.0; 0.07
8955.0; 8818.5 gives -0.8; 0.0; 0.50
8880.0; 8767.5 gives -1.1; 0.5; 0.14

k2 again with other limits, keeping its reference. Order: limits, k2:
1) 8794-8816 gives 0.28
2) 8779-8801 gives 0.22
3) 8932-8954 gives 0.06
